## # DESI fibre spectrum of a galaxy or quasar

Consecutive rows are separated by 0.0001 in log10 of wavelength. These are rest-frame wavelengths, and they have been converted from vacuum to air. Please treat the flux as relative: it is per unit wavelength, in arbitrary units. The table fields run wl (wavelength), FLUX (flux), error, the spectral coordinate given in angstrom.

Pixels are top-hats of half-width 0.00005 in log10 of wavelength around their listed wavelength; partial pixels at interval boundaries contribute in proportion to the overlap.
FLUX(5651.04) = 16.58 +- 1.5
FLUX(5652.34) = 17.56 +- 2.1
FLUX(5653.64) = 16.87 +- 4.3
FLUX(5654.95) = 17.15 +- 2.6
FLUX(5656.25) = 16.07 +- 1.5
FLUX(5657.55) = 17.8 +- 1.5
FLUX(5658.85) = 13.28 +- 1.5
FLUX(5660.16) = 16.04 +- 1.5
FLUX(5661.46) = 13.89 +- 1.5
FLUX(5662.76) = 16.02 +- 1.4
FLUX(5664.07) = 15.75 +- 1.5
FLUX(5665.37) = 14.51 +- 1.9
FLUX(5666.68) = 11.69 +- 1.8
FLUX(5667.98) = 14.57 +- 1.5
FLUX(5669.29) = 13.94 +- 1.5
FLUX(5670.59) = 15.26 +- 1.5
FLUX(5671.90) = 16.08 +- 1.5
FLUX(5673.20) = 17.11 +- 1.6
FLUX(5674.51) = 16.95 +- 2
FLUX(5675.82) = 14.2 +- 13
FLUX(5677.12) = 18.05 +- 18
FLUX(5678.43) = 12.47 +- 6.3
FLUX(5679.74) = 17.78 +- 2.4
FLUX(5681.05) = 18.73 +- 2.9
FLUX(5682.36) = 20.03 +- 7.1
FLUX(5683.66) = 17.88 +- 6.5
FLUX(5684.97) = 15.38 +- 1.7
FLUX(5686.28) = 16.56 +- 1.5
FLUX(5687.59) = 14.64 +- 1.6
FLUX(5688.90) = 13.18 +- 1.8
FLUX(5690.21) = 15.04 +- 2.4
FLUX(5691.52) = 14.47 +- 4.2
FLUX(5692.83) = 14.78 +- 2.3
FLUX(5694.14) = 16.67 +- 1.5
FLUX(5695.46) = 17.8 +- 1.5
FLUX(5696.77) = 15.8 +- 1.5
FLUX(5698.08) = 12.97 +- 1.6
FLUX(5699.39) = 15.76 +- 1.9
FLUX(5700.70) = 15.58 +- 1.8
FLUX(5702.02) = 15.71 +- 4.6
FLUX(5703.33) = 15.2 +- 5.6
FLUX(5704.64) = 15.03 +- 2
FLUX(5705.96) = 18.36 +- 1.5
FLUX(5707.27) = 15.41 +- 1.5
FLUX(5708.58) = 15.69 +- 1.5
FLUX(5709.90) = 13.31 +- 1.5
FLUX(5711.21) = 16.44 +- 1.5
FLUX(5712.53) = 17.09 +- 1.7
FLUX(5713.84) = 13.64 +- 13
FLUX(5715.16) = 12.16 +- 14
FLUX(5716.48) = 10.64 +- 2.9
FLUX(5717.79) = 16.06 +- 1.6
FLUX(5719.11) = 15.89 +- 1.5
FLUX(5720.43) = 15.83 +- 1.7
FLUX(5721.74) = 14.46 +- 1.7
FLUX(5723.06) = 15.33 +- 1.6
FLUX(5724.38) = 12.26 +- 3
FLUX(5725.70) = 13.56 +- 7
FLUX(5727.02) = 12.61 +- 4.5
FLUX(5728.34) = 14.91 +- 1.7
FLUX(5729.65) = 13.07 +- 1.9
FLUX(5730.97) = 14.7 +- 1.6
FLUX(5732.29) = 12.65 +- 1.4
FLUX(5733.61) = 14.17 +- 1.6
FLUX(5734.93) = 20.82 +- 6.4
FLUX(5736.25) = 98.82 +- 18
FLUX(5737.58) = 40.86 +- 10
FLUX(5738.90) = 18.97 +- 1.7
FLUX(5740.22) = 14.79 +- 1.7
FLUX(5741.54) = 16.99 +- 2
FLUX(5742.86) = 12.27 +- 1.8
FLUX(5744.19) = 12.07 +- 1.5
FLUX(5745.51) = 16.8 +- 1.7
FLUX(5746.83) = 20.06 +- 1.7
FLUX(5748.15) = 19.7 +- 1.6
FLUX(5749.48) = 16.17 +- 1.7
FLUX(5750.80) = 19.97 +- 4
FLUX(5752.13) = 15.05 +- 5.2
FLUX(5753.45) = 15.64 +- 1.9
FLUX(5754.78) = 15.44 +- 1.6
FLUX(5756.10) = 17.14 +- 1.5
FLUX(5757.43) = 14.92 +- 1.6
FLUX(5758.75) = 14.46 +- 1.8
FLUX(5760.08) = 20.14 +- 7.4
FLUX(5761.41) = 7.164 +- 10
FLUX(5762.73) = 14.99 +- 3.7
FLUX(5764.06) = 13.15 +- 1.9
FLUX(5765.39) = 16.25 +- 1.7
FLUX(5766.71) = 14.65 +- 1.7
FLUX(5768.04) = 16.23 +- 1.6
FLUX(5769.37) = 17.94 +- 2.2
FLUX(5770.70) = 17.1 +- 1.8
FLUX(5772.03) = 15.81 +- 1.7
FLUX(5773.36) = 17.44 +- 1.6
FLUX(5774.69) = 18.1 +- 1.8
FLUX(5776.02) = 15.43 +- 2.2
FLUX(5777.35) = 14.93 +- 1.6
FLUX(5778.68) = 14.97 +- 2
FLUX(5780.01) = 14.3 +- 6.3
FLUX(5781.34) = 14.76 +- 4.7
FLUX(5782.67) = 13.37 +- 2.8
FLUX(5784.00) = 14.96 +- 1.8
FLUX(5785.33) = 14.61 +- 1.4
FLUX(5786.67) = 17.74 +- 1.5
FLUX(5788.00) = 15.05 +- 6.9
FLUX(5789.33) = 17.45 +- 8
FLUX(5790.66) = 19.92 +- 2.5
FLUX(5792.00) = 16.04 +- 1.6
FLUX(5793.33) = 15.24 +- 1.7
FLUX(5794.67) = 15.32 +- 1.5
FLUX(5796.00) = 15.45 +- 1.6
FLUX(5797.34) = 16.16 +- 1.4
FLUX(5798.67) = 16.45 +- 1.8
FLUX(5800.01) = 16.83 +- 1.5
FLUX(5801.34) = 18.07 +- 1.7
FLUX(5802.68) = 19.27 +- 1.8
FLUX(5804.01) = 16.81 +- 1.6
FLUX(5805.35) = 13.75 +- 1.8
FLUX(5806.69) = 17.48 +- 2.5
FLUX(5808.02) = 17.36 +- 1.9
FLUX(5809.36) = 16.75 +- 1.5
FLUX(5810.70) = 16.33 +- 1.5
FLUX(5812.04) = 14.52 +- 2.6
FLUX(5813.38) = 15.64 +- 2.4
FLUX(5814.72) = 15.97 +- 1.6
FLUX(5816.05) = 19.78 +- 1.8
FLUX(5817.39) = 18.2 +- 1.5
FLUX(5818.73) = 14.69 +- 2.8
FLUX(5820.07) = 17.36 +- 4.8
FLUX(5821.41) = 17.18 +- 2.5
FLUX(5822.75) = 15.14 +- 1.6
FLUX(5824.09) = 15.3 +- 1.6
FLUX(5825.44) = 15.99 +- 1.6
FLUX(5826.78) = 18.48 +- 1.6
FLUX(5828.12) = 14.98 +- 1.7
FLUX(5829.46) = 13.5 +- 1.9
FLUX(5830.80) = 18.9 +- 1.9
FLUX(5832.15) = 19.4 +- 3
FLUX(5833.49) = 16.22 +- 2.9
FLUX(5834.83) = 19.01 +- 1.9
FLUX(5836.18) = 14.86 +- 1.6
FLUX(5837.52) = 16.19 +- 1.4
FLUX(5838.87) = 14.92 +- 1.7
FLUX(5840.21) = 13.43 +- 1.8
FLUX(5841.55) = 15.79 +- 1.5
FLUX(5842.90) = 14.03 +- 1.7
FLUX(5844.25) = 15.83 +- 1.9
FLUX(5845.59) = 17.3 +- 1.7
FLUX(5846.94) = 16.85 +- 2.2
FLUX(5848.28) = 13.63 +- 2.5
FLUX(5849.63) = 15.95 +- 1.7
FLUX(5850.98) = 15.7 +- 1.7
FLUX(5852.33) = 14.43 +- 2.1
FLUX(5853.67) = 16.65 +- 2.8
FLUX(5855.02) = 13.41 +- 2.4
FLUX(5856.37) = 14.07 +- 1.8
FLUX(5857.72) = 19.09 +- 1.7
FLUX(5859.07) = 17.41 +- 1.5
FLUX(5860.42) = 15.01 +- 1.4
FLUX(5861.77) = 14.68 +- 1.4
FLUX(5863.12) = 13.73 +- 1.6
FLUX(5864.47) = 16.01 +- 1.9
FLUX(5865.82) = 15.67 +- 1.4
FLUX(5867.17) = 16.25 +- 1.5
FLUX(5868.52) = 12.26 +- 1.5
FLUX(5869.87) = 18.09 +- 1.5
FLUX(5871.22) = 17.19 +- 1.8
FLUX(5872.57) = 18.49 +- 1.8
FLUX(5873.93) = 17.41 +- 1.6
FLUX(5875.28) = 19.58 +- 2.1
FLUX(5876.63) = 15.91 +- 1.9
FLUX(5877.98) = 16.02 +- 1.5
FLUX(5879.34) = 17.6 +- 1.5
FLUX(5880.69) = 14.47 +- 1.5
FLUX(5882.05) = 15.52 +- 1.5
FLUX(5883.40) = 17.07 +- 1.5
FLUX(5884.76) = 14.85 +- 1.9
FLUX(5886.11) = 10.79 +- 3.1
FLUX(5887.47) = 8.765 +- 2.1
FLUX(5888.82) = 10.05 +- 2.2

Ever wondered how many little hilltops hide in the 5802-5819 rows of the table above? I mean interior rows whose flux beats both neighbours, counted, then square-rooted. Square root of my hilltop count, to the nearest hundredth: 1.41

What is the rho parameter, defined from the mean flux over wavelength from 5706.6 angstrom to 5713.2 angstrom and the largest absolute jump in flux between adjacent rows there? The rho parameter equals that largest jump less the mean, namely -12.5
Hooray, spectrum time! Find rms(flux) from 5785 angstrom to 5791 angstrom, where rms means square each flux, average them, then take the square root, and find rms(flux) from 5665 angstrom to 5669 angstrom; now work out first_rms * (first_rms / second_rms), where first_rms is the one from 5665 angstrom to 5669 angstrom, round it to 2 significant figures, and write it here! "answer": 11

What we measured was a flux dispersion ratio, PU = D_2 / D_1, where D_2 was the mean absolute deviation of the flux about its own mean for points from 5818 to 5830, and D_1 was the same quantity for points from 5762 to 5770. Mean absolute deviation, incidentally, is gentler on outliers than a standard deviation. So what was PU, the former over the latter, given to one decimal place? 1.0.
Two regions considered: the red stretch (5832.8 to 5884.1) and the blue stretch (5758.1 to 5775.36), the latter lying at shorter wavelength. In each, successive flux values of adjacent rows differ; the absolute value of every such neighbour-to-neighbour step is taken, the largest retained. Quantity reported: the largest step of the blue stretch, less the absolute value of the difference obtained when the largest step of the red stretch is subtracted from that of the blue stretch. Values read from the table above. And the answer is 6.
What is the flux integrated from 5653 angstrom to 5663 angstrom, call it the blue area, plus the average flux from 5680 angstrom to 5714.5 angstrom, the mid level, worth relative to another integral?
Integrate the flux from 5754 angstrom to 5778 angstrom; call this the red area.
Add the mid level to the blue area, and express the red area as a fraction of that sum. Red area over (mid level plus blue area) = 2.1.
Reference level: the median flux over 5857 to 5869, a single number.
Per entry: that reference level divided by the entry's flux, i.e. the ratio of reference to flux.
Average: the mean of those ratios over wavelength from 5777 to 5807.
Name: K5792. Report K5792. 0.99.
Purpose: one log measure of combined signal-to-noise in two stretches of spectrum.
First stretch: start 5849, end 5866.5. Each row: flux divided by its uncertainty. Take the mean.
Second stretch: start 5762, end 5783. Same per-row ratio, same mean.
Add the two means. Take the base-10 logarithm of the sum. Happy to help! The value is 1.22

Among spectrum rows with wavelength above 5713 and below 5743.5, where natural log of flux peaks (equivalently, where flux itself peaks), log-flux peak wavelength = 5736.25 angstrom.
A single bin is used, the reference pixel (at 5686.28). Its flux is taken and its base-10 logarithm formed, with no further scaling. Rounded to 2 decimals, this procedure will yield 1.22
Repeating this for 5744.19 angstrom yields 1.08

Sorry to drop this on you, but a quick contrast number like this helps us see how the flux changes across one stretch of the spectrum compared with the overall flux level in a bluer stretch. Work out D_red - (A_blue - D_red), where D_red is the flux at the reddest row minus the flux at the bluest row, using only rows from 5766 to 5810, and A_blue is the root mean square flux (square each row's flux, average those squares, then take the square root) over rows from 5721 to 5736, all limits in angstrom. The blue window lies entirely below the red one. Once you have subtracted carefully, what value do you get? -10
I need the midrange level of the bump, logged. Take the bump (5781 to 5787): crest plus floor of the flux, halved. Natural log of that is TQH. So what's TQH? 2.74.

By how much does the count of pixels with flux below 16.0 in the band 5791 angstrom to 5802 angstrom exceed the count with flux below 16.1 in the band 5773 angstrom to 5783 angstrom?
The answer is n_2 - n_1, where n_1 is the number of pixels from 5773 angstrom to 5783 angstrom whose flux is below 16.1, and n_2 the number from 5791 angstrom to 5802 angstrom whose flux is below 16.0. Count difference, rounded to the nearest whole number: -3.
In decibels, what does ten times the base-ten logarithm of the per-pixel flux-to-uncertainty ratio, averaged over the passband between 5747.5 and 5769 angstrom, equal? 8.7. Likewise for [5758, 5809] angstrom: 9.0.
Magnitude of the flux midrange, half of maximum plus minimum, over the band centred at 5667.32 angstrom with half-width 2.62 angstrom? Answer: -2.80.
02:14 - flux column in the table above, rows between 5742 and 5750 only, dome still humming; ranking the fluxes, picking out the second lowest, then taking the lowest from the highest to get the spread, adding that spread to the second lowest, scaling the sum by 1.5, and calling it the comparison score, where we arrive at 30.4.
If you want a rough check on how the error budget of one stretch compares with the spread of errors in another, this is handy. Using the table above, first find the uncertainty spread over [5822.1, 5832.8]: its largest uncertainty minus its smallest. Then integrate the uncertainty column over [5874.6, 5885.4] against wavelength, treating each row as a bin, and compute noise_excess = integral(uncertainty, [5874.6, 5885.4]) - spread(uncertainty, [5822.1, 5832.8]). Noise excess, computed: 17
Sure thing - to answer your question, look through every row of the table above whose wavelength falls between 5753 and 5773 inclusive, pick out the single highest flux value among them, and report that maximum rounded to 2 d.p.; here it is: 20.14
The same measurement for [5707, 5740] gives 98.82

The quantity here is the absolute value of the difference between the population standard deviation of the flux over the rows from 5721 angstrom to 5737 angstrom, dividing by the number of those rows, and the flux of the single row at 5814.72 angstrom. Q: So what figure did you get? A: 7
